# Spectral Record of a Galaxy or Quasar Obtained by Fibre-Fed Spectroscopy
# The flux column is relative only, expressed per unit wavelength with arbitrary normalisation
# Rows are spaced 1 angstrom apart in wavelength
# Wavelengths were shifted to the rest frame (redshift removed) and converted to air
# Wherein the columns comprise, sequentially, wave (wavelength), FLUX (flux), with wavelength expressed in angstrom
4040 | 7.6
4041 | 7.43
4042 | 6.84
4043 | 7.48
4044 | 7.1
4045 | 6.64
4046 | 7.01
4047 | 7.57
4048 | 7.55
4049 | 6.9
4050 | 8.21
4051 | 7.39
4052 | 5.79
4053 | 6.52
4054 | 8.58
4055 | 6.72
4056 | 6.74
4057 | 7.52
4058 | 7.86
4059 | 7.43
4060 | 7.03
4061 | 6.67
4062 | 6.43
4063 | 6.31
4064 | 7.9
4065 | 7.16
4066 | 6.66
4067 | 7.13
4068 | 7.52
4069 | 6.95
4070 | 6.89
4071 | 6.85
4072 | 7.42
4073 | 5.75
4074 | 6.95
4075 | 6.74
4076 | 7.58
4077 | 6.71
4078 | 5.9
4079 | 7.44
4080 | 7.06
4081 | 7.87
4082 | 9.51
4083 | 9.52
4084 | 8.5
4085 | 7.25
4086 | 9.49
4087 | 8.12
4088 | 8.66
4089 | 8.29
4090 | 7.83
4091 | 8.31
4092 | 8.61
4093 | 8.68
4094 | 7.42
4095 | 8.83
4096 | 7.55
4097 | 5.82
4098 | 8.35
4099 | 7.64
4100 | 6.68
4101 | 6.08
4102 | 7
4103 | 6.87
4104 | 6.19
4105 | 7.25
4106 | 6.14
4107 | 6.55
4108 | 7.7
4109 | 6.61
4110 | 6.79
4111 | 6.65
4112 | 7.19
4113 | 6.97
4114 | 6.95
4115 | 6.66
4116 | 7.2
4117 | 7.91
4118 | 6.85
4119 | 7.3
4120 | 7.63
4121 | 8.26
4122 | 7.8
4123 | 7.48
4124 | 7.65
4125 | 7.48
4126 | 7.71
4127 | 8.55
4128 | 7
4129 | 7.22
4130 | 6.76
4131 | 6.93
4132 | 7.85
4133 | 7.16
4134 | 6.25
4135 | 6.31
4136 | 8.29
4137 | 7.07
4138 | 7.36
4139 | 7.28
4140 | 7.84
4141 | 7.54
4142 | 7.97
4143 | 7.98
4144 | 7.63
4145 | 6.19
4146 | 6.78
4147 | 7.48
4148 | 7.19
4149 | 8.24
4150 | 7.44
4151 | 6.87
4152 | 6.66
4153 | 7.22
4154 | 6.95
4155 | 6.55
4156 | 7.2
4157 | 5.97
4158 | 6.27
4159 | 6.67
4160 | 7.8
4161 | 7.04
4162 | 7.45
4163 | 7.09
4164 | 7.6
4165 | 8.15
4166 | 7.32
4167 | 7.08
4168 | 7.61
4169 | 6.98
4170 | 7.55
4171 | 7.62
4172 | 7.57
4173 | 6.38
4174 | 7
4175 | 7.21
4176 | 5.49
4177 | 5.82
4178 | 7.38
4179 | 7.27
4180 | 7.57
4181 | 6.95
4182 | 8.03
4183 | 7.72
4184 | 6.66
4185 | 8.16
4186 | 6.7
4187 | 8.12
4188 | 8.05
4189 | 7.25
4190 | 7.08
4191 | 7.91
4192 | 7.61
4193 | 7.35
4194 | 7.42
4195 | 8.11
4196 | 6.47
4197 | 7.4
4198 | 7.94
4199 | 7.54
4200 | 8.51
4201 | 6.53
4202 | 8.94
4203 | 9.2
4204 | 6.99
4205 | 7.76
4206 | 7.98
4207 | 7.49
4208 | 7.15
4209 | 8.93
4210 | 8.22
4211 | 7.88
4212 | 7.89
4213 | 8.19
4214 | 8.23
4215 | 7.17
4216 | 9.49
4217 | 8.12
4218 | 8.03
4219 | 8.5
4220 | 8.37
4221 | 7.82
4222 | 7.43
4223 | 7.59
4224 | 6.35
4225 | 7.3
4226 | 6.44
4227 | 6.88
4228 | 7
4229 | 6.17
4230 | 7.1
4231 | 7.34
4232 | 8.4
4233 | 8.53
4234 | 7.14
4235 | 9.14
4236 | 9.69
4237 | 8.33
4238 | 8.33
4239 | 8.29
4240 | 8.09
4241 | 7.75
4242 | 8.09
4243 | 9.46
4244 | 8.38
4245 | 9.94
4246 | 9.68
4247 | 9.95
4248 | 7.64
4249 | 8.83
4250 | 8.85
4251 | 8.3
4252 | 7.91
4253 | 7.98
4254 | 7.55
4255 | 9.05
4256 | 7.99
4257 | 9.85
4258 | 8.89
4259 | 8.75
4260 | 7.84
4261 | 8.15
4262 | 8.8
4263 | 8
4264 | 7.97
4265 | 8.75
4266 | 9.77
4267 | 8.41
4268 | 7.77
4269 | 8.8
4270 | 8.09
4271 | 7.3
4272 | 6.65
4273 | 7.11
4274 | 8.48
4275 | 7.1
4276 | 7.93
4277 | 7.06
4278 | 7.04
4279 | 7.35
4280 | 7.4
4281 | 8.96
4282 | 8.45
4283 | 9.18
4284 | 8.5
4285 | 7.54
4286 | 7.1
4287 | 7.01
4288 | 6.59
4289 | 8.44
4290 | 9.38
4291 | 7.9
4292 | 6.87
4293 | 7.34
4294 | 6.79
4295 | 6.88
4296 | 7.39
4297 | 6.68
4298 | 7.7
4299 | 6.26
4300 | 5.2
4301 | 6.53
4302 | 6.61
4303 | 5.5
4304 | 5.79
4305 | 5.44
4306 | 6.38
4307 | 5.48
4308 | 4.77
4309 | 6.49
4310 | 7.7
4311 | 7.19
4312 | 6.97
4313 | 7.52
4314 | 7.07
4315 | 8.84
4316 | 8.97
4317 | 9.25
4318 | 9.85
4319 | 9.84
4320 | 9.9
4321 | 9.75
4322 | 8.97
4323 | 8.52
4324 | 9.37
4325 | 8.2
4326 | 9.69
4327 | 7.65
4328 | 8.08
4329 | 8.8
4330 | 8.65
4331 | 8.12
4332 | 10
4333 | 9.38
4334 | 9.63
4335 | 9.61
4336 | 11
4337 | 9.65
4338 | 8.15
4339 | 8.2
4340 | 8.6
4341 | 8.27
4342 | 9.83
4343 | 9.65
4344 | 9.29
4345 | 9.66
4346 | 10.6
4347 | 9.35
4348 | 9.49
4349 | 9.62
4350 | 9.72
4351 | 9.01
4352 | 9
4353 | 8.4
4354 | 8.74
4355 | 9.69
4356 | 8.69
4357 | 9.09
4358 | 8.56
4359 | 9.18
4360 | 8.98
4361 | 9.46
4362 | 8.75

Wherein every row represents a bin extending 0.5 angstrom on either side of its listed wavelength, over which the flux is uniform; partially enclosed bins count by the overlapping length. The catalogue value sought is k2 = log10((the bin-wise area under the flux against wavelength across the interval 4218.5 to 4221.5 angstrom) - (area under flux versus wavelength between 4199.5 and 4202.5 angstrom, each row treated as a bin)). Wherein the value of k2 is -0.1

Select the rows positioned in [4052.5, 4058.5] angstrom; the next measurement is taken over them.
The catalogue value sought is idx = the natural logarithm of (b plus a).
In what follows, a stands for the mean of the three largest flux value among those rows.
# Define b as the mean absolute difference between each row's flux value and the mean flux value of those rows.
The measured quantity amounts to 2.16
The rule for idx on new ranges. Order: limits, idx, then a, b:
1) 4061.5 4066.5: 2.05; 7.2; 0.51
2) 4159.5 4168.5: 2.10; 7.9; 0.29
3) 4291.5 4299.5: 2.06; 7.5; 0.37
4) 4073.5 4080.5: 2.05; 7.4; 0.40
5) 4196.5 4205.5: 2.26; 8.9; 0.69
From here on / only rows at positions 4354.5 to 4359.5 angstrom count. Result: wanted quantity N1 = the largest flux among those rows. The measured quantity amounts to 9.69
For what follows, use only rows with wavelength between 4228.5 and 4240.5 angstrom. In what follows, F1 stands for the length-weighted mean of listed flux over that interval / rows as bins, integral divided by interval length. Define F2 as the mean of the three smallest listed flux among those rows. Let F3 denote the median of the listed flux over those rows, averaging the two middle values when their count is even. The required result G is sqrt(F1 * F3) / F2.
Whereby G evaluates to 1.20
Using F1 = 8.0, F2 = 6.80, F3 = 8.3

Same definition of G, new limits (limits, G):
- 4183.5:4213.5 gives 1.19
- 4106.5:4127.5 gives 1.11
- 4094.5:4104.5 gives 1.16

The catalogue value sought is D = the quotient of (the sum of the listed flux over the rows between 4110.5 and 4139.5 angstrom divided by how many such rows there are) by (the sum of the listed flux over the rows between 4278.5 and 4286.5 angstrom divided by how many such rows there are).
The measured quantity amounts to 0.91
